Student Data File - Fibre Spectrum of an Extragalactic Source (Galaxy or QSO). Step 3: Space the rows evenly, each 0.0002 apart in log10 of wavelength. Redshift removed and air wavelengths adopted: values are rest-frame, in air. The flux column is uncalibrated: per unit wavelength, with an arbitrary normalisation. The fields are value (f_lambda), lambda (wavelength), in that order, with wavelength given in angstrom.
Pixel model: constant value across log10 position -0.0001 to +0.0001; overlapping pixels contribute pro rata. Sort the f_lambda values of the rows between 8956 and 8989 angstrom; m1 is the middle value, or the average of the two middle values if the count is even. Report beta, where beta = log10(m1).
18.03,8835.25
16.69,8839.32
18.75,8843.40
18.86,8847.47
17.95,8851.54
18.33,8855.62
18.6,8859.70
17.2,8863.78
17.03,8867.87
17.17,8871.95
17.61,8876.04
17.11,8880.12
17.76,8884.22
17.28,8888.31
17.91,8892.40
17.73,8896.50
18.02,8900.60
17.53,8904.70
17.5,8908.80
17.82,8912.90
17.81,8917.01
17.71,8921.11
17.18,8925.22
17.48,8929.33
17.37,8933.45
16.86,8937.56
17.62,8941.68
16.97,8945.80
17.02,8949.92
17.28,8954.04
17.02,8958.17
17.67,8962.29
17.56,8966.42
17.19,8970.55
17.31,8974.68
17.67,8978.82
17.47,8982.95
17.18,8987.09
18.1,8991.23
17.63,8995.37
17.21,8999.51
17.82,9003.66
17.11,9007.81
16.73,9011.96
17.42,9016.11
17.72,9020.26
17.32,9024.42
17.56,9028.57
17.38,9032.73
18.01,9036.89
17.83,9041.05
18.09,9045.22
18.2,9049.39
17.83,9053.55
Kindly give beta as 1.240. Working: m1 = 17.4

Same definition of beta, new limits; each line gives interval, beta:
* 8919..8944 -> 1.241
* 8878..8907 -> 1.249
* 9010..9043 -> 1.243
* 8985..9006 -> 1.246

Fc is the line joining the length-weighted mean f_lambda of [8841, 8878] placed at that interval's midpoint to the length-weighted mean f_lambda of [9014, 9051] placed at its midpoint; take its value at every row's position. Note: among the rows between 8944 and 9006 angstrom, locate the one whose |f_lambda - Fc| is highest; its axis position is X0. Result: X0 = 8945.80 angstrom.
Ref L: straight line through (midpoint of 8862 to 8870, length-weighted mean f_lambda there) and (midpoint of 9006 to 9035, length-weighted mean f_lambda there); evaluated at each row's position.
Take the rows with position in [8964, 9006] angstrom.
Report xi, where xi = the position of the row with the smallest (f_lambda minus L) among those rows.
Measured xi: 8987.09 angstrom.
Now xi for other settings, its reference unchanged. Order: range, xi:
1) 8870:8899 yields 8880.12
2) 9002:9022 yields 9011.96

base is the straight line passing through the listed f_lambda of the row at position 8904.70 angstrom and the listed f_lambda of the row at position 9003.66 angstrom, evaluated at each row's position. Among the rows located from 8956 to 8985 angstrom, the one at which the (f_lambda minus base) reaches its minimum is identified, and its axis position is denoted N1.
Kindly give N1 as 8958.17 angstrom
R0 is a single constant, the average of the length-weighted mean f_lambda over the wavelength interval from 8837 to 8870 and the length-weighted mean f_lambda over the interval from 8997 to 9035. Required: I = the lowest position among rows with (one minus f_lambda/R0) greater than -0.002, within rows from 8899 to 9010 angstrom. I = 8904.70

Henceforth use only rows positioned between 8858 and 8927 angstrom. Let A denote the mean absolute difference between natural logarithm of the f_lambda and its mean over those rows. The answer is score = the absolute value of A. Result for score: 0.0180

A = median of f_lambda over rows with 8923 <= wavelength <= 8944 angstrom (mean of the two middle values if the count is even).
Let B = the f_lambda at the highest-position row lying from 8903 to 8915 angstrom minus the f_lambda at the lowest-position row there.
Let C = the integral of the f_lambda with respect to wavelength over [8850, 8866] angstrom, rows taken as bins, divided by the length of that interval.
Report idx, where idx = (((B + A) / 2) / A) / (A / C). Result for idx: 0.527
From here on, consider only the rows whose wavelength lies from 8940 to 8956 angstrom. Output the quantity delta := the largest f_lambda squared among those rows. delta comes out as 310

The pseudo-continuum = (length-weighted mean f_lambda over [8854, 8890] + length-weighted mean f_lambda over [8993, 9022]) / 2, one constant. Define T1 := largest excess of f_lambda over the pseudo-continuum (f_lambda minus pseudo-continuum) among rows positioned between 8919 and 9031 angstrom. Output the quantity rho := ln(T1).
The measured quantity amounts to -0.5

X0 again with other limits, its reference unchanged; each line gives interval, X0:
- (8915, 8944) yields 8937.56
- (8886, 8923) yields 8888.31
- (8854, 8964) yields 8937.56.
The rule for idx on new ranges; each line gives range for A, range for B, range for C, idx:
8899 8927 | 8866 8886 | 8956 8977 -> 0.510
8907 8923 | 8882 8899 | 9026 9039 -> 0.496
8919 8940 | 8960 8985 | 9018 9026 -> 0.499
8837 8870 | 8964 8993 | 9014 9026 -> 0.496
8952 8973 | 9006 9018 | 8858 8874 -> 0.515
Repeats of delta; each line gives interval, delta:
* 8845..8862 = 356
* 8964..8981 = 312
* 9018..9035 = 314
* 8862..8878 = 310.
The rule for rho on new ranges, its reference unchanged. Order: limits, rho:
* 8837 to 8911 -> 0.3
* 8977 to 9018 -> -0.5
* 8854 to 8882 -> 0.1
